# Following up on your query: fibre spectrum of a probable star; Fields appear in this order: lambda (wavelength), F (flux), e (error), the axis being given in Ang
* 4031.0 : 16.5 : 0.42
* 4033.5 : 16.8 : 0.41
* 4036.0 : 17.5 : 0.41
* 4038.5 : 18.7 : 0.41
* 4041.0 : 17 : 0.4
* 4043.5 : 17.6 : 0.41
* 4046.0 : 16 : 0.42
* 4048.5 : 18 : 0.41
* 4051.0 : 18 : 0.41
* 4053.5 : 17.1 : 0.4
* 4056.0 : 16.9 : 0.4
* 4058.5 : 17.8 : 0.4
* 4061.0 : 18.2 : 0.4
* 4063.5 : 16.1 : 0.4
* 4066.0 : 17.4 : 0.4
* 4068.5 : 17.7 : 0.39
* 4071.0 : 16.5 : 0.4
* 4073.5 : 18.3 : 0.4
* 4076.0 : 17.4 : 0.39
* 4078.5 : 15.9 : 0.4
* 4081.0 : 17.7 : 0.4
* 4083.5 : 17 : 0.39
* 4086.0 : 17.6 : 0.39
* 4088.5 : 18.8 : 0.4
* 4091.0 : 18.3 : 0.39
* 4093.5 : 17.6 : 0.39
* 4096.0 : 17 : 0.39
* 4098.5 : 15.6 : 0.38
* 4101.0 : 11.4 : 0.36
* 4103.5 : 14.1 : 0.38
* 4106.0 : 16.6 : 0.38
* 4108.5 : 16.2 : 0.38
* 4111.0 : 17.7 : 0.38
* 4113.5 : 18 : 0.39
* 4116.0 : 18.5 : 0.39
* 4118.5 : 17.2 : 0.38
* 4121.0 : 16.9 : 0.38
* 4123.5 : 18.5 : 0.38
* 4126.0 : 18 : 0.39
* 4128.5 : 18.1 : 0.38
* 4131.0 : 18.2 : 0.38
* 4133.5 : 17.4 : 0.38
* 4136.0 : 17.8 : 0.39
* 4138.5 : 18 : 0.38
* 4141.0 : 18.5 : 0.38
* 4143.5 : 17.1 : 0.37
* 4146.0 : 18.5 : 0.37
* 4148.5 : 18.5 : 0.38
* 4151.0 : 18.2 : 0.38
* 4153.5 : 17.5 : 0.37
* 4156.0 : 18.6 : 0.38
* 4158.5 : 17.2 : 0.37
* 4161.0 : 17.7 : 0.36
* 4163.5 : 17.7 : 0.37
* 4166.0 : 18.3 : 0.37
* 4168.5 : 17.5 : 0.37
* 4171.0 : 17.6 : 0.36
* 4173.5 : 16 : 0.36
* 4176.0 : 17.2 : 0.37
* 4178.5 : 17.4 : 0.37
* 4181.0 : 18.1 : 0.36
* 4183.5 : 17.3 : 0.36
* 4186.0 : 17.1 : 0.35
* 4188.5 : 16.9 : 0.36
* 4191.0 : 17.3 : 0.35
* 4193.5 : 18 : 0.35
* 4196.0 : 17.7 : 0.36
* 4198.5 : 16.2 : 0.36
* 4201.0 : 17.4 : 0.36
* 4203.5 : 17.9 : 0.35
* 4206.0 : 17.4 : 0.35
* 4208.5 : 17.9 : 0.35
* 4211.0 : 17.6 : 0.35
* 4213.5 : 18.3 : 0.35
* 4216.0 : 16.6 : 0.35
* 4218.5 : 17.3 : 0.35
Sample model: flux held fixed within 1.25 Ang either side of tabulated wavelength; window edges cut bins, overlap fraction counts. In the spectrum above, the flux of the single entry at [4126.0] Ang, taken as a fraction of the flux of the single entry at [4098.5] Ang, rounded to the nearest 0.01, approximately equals 1.15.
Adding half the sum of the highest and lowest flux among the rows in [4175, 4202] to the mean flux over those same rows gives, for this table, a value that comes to 34.5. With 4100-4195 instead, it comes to 32.4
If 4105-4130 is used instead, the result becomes 34.9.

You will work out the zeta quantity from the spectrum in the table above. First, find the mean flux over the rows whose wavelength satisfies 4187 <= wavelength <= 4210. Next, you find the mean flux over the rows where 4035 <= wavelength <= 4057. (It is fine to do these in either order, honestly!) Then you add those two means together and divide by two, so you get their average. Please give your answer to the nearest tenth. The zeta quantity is 17.4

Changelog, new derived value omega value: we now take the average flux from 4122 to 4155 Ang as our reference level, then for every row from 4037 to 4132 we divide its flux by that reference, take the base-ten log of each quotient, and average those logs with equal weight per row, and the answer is -0.022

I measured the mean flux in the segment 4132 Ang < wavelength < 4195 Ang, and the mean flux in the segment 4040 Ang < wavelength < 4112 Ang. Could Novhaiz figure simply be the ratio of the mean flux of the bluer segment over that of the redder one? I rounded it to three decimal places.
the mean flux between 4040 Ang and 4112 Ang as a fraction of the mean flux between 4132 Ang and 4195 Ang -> 0.960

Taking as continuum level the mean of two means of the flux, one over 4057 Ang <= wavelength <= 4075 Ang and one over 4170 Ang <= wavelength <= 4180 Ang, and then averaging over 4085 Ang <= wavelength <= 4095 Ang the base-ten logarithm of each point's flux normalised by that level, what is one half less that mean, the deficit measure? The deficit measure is 0.480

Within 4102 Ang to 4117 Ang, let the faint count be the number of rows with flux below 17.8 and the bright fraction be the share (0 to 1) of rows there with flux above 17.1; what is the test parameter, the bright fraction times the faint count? 2.0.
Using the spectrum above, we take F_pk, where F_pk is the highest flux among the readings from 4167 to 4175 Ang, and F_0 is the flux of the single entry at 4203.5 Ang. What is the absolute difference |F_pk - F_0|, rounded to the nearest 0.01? 0.30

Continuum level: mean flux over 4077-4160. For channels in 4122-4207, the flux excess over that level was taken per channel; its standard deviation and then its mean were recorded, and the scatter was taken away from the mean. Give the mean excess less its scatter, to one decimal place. -0.3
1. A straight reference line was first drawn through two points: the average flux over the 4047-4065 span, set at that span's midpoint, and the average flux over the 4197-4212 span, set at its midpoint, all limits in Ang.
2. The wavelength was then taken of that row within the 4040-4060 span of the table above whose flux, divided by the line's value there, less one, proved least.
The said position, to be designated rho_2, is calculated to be 4046.0 Ang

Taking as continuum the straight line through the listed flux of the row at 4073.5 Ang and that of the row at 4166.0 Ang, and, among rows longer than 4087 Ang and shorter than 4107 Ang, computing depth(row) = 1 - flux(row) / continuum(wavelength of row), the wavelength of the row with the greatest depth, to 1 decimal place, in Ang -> 4101.0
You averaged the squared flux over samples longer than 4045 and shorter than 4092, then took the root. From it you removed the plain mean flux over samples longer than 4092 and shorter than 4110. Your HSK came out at 1.9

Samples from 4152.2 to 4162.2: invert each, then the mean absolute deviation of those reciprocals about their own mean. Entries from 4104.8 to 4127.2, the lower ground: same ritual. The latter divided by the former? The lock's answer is 1.8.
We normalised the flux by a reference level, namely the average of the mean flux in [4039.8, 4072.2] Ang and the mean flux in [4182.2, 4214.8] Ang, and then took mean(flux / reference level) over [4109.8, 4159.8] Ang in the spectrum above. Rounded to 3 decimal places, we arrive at 1.032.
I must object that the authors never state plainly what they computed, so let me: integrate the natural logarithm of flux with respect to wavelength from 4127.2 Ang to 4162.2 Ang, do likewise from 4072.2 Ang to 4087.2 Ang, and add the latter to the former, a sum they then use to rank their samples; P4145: 144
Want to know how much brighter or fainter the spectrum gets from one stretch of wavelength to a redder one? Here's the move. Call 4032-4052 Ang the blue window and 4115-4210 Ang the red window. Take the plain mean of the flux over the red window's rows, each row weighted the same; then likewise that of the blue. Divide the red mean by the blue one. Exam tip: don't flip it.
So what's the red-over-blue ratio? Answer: 1.01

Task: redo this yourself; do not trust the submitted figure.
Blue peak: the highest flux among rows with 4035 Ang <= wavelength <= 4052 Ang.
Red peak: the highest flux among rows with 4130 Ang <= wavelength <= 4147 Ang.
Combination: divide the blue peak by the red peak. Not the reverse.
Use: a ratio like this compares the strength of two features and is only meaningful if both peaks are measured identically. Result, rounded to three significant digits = 1.01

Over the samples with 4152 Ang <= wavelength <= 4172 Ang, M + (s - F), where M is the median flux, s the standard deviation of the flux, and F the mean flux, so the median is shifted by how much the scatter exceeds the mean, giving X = 0.3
